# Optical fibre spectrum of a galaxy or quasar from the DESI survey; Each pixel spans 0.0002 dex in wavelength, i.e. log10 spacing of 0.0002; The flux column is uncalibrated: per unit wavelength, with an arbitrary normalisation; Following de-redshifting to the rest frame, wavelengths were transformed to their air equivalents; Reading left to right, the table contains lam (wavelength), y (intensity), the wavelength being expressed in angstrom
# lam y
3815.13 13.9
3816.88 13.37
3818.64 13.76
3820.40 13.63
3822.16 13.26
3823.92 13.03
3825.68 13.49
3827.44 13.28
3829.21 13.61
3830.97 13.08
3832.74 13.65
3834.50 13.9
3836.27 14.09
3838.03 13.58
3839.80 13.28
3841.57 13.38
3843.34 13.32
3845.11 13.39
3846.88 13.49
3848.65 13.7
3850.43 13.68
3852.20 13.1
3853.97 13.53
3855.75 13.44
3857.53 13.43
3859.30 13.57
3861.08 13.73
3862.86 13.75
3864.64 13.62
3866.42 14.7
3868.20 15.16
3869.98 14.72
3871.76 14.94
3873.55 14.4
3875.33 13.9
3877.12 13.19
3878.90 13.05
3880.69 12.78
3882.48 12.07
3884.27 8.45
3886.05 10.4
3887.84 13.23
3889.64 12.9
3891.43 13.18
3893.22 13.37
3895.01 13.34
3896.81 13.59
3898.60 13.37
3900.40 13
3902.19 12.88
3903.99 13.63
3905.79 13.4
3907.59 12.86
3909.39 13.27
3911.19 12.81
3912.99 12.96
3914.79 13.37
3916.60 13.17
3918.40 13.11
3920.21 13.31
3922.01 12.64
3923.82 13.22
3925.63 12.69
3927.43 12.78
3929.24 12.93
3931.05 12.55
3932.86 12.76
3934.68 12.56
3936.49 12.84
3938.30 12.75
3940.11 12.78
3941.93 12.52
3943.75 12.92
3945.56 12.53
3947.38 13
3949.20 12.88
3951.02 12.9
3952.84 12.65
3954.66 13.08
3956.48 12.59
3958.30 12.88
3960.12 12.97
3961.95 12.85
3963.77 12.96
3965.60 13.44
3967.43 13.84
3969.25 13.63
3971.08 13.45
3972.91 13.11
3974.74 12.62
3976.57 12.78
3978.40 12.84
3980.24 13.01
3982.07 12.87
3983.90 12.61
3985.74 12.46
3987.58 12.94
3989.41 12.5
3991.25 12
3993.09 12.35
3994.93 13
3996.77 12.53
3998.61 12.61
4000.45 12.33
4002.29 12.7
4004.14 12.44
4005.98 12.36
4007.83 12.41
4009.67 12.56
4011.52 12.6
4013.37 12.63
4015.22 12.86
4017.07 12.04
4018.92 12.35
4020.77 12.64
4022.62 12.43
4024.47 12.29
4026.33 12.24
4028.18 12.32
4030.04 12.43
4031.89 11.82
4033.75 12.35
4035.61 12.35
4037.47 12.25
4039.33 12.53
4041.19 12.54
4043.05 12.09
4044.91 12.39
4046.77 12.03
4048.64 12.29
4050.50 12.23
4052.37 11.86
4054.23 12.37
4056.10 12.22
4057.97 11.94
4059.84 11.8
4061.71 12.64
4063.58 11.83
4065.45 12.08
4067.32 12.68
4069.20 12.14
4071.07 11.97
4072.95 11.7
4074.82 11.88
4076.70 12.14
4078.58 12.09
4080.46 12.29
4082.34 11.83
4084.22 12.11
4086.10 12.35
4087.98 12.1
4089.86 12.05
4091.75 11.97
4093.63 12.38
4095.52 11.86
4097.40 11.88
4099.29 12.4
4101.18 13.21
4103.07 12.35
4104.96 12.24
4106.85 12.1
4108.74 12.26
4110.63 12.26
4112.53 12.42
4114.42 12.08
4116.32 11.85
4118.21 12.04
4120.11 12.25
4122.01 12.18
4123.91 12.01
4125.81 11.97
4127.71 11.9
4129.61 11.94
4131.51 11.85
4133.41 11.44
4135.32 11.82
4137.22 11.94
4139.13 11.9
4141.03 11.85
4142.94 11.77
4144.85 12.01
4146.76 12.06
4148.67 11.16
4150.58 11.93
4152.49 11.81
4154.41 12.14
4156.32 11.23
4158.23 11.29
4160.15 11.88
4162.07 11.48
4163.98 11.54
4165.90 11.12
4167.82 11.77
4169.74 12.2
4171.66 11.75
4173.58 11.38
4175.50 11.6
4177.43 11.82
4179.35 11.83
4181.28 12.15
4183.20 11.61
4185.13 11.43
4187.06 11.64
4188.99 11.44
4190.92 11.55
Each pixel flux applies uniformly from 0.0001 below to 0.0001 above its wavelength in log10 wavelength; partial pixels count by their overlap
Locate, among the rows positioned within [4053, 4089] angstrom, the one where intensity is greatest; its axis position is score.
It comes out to 4067.32 angstrom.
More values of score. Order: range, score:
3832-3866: 3836.27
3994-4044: 3994.93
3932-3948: 3947.38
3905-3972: 3967.43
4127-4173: 4169.74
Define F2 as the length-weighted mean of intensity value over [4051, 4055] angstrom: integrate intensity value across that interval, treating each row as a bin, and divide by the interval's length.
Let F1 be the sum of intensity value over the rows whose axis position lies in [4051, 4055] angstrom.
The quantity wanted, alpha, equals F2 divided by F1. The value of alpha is 0.500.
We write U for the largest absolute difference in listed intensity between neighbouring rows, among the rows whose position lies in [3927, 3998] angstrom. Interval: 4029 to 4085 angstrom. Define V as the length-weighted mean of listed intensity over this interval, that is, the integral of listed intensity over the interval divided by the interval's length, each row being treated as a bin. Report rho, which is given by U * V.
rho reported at 8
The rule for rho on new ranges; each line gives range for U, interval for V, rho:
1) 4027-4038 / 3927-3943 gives 8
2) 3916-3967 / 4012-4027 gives 8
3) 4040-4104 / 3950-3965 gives 11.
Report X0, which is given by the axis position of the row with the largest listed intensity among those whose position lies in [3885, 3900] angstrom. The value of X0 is 3896.81 angstrom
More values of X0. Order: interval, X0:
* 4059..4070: 4067.32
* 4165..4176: 4169.74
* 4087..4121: 4101.18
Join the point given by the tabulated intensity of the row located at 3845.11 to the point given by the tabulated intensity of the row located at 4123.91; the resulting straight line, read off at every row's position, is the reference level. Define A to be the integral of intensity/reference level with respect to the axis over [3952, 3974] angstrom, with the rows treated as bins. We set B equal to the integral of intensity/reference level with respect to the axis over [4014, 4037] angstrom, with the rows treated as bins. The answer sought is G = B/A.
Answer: 1.01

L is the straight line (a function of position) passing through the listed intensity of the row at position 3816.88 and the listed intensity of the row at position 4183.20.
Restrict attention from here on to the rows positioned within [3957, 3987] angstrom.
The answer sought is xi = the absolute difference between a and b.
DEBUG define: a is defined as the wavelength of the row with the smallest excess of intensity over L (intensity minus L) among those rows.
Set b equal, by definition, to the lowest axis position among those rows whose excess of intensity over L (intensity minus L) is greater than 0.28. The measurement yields 25.6 angstrom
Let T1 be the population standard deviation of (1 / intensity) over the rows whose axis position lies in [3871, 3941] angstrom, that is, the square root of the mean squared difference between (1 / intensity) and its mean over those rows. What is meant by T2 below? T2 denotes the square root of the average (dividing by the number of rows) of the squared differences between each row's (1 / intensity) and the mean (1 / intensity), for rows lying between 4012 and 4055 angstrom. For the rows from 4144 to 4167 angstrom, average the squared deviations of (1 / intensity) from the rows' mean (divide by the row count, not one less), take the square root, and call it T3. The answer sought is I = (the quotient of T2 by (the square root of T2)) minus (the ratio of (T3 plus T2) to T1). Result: -0.5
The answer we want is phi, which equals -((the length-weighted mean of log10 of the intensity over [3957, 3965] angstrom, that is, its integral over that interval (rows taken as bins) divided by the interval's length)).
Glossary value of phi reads -1.11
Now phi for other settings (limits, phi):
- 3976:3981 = -1.11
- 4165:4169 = -1.06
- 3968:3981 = -1.12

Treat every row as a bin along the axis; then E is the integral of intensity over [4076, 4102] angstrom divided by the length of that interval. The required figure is 12.2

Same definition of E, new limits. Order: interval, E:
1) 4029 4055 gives 12.3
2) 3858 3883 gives 13.8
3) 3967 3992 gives 12.9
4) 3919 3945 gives 12.8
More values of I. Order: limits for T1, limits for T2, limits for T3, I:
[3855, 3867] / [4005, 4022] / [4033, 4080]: -1.5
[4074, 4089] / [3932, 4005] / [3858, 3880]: -4.8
